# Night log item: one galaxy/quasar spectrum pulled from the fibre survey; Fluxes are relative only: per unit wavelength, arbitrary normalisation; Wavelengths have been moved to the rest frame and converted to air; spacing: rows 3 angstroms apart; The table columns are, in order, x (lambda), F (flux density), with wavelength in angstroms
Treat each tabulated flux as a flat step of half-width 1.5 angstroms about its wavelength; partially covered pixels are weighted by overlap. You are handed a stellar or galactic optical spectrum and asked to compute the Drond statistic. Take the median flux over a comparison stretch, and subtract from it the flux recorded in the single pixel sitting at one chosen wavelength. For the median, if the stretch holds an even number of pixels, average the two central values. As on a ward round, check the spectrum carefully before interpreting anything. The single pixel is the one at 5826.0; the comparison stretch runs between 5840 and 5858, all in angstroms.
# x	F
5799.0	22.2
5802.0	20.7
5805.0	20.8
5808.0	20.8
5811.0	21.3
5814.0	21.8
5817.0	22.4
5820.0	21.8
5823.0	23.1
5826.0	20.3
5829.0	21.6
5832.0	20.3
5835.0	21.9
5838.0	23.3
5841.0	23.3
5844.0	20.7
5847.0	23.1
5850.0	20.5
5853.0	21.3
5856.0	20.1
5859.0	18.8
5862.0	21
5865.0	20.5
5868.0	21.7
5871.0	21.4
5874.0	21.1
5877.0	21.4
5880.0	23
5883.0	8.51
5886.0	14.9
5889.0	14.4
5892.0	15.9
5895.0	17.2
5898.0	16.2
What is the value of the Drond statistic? 0.7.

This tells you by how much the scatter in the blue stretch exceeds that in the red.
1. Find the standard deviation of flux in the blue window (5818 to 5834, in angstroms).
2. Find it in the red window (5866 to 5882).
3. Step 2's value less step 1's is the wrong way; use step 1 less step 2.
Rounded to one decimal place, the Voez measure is 0.4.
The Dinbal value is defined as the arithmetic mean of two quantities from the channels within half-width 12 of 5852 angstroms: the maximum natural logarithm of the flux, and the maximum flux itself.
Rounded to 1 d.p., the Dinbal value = 13.2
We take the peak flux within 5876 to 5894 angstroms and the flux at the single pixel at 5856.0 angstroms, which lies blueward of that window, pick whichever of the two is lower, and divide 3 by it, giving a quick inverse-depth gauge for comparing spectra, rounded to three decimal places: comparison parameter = 0.149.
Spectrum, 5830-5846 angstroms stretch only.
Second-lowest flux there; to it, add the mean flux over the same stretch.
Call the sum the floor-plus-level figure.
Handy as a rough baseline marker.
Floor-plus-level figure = 42.6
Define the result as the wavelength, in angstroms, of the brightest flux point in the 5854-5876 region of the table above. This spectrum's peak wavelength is 5868.0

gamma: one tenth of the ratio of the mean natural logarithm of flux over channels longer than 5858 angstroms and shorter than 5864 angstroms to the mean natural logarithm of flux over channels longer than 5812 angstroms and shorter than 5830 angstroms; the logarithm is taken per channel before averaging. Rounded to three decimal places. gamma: 0.097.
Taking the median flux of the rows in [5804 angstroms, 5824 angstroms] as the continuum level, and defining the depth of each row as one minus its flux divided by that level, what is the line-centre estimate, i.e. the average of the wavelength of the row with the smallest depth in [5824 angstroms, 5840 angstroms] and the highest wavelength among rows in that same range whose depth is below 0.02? 5838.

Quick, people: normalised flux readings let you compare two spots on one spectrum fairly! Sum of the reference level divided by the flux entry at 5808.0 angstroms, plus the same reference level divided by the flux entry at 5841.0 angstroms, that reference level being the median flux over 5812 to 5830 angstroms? 1.98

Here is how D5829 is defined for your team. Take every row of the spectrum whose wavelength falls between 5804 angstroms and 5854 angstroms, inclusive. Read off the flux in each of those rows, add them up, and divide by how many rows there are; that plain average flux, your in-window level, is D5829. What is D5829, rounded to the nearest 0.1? 21.7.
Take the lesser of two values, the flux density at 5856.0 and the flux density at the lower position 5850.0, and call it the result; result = 20.1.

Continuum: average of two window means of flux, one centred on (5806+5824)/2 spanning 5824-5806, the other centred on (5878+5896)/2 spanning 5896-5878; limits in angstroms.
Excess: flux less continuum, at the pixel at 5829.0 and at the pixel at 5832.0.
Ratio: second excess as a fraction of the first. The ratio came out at 0.5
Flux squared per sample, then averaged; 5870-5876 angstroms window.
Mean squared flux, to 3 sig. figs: 452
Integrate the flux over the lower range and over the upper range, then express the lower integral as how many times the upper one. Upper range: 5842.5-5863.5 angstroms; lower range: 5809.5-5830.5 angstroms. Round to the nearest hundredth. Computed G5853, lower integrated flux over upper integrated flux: 1.05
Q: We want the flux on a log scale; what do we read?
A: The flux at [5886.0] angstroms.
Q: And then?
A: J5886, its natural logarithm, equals 2.70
